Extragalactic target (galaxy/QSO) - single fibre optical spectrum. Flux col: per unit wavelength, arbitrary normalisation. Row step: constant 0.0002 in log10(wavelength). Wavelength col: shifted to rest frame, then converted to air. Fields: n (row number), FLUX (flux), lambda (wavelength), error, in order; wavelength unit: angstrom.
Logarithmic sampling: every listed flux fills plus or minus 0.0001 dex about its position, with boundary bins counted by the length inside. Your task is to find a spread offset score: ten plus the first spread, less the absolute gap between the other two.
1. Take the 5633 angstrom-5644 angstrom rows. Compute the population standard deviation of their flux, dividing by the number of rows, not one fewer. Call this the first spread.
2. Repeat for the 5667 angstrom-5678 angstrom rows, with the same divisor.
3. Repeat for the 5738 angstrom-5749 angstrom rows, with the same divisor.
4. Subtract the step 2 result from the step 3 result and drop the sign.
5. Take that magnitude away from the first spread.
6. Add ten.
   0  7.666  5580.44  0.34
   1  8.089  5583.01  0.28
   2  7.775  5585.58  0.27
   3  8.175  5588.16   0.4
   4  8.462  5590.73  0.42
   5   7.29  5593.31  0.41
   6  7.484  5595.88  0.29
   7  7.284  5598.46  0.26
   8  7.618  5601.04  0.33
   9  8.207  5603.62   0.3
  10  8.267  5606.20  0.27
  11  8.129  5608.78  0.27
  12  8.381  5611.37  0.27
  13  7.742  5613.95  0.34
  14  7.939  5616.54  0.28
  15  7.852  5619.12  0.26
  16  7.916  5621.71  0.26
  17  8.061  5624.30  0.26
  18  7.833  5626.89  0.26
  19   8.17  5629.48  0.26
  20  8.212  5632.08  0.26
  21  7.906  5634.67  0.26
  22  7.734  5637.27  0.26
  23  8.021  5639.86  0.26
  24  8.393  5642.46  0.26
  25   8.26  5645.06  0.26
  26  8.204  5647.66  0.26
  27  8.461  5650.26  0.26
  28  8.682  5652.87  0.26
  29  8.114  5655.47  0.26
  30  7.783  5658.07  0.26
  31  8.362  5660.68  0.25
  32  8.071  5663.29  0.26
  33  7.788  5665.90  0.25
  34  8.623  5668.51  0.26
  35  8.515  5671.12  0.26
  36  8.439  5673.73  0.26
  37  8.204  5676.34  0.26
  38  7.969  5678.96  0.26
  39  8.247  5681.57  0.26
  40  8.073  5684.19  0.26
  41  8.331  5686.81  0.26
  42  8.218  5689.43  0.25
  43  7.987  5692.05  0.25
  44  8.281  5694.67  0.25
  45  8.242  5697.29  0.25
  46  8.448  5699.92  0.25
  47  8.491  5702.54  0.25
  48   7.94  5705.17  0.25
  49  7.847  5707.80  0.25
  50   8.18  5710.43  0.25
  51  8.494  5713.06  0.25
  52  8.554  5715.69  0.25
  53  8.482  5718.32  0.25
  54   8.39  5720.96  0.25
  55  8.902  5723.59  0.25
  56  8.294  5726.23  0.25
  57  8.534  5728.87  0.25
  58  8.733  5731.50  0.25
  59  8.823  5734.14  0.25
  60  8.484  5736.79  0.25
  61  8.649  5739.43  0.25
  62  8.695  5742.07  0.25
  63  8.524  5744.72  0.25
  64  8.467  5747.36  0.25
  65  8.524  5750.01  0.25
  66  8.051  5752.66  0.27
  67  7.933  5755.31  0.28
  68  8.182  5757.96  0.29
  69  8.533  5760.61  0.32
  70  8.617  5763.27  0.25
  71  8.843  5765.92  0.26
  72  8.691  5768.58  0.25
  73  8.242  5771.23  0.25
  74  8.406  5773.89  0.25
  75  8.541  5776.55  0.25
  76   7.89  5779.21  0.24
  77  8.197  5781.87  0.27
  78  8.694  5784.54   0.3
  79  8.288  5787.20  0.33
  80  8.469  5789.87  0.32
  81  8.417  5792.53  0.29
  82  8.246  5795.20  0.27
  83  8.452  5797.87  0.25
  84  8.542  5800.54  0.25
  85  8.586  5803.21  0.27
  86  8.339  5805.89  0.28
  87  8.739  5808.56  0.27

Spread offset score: 10.18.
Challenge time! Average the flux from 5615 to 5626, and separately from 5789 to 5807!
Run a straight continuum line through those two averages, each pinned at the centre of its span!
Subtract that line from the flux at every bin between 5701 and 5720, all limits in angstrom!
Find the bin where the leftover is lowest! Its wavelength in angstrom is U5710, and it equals 5707.80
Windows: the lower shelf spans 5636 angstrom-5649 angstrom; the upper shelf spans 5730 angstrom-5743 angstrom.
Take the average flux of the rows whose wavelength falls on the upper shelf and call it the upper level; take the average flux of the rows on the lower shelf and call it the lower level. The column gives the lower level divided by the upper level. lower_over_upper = 0.94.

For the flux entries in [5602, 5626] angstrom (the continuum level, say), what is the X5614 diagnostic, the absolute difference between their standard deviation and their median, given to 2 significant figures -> 7.9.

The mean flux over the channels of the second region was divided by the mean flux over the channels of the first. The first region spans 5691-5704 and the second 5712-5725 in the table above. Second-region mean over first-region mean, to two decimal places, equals 1.03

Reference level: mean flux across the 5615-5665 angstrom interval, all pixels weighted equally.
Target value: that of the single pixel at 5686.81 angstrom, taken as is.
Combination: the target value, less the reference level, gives 0.23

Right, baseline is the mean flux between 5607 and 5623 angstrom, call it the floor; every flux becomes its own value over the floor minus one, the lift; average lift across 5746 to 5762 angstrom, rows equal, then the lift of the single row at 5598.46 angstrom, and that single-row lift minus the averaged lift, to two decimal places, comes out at -0.12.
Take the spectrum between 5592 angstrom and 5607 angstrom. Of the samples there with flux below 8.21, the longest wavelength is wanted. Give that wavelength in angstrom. 5603.62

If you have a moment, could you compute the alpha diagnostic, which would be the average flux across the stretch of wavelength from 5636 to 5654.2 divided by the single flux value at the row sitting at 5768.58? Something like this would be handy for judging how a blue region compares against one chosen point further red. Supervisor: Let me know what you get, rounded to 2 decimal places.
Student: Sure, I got 0.95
